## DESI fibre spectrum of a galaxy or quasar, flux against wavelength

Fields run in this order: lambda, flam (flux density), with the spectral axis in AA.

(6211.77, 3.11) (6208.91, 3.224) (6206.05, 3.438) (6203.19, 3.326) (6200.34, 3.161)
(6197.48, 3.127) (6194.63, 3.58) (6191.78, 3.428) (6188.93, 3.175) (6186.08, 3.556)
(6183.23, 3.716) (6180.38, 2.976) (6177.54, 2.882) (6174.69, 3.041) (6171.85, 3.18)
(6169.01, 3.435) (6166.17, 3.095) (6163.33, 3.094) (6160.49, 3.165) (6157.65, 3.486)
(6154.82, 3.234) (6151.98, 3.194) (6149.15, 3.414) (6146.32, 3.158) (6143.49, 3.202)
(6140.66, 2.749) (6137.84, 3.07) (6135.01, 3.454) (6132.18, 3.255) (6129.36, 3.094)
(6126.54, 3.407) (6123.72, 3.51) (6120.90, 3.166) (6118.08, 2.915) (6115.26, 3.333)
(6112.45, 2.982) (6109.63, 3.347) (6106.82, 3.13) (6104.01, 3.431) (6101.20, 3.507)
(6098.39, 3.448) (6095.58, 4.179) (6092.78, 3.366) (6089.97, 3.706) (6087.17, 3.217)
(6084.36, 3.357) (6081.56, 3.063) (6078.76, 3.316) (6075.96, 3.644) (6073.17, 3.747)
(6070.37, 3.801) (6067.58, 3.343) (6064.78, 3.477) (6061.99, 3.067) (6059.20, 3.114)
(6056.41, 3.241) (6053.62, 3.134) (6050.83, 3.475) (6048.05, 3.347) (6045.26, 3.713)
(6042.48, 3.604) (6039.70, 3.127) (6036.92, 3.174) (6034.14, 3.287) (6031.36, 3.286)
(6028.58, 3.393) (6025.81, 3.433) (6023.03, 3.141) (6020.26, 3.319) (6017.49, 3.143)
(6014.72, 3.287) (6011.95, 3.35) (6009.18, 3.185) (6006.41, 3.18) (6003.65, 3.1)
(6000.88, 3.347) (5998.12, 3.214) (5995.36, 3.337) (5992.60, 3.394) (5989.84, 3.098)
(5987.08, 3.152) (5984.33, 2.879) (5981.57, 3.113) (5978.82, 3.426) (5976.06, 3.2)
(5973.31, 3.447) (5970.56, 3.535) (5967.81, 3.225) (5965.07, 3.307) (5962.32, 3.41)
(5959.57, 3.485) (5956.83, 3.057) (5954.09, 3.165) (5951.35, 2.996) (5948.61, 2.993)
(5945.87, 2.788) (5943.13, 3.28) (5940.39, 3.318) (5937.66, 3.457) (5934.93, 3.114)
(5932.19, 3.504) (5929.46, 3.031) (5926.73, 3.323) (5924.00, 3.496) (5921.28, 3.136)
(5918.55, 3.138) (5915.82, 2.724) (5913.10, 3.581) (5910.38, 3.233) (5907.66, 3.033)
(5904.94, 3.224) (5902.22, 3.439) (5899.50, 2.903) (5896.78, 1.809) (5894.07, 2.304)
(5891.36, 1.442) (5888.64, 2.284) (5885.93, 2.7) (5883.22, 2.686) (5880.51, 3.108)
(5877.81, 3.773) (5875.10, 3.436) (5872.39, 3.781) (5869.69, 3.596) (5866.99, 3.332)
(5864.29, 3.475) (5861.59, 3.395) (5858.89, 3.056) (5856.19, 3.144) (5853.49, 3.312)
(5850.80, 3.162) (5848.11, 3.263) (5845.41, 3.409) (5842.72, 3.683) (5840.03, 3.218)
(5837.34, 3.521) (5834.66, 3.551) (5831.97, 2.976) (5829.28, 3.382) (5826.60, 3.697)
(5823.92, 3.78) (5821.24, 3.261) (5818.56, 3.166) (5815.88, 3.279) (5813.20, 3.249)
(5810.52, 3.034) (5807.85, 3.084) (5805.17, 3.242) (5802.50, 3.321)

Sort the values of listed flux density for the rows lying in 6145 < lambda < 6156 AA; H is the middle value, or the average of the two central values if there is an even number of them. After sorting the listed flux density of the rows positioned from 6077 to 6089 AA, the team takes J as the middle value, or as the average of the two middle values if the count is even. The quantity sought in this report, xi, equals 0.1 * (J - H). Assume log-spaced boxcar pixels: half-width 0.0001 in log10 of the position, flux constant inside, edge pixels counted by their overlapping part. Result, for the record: 0.01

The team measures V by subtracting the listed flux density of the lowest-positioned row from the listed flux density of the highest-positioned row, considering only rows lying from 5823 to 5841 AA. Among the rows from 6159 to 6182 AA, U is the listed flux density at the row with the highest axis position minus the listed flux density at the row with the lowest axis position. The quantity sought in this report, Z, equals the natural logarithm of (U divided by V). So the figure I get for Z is -1.1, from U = -0.19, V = -0.56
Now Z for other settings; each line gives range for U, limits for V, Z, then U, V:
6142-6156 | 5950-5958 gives -0.6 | 0.03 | 0.06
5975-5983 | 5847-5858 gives -0.3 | -0.09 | -0.12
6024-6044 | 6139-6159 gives -1.5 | 0.17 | 0.74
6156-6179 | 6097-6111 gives 1.8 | -0.60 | -0.10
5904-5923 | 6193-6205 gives -1.1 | -0.09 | -0.25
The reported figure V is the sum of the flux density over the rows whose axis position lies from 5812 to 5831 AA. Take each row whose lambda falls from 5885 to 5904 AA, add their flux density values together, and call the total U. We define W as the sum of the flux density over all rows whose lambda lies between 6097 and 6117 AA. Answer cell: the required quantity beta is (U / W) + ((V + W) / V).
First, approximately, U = 16.9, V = 23.8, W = 23.2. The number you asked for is 2.70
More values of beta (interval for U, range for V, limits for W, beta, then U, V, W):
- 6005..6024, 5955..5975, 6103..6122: 2.96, 22.6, 23.5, 22.3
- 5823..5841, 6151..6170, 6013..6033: 3.06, 24.1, 22.7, 23.0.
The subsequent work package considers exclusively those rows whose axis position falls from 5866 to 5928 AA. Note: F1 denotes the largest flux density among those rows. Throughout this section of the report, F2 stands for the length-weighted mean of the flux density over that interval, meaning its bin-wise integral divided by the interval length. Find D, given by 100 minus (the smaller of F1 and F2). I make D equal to 97.0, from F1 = 3.781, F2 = 3.02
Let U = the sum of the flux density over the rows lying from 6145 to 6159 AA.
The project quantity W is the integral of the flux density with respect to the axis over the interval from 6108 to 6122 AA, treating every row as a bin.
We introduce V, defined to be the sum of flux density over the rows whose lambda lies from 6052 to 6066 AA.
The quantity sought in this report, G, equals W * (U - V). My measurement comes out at 20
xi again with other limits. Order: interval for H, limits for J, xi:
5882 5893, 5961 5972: 0.09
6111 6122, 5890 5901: -0.10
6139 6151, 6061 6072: 0.02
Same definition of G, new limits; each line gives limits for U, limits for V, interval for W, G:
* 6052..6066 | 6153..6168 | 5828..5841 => -2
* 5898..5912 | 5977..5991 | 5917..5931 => 7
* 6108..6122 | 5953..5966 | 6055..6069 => -31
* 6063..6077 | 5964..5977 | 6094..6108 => 64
